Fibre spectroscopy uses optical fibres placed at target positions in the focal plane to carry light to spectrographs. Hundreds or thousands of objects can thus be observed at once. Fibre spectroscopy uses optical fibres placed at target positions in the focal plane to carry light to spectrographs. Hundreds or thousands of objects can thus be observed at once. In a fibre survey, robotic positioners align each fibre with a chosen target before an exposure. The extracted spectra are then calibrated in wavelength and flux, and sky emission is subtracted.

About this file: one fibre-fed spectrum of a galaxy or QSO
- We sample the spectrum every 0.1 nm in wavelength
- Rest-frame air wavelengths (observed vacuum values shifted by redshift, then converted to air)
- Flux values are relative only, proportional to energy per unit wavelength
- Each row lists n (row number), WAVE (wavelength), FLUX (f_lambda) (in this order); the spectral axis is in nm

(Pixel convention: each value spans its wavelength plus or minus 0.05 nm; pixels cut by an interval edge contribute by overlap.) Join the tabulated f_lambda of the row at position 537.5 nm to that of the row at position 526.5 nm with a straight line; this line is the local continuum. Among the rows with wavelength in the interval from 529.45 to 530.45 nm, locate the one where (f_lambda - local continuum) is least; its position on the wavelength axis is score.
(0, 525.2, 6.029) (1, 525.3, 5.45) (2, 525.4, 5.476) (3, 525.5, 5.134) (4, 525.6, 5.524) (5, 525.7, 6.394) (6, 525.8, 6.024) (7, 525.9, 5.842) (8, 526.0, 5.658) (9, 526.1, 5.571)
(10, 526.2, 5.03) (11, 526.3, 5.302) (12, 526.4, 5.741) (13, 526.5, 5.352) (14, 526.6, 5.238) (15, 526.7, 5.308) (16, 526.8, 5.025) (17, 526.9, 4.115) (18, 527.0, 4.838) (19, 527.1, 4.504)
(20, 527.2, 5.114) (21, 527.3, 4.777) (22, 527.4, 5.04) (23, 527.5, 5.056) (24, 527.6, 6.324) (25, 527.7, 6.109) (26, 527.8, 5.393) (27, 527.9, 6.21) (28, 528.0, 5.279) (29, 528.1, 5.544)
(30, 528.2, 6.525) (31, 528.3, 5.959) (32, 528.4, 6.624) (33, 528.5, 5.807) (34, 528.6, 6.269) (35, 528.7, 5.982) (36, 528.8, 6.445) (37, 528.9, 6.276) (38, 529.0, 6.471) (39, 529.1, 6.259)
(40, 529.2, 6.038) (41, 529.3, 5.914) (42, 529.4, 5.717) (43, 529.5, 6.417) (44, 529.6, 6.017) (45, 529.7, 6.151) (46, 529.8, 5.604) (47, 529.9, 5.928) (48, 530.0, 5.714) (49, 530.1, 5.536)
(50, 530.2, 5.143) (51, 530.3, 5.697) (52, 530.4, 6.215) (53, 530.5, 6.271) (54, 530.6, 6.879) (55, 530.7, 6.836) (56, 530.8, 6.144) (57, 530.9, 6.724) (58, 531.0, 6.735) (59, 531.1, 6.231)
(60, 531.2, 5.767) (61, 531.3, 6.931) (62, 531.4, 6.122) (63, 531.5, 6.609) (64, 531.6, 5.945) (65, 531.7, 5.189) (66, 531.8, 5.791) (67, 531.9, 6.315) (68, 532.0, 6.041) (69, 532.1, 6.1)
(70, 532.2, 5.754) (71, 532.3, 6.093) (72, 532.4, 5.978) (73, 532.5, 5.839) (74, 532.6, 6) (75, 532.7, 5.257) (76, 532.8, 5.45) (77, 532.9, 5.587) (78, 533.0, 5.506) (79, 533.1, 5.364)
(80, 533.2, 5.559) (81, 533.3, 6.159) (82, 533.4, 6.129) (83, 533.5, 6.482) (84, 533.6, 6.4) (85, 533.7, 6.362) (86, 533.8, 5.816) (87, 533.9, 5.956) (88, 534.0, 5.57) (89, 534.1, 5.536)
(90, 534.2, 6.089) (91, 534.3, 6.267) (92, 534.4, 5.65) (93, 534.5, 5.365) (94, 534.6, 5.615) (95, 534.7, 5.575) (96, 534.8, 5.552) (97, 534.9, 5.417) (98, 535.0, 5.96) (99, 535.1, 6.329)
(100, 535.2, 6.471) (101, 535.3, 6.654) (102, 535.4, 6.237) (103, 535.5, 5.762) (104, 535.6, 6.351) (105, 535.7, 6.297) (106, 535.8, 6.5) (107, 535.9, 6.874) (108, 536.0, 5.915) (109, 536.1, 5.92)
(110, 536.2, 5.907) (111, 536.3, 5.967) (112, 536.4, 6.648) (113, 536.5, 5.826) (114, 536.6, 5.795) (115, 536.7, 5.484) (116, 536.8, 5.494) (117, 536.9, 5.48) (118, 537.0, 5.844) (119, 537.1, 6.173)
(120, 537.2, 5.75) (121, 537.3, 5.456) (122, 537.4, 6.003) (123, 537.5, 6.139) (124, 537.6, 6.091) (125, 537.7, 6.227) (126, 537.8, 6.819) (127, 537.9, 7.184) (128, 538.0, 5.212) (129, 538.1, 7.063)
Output 530.2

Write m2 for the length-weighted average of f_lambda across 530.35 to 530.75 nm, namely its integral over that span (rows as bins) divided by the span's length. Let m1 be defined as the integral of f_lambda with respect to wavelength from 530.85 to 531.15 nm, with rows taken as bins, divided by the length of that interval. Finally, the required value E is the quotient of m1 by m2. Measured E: 1.00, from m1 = 6.6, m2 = 6.6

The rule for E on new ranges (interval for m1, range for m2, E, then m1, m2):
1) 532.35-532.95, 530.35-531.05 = 0.87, 5.7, 6.5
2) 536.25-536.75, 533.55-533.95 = 0.97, 5.9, 6.1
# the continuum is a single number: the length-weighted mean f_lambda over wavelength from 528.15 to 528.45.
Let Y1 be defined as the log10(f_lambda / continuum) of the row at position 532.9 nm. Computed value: -0.057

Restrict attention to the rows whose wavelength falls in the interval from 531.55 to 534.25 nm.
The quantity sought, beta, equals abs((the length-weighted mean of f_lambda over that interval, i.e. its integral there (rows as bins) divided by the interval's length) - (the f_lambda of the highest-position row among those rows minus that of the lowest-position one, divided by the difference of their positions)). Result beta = 5.81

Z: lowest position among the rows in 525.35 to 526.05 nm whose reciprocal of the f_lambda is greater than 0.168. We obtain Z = 525.4 nm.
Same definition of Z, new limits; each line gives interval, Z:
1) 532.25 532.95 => 532.5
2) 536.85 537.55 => 536.9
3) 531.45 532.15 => 531.6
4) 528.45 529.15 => 528.5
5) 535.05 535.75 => 535.5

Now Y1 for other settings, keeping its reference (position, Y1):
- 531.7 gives -0.089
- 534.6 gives -0.055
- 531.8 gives -0.041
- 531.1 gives -0.010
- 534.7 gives -0.058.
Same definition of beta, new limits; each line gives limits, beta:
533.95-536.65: 5.92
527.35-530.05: 5.71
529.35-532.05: 5.97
